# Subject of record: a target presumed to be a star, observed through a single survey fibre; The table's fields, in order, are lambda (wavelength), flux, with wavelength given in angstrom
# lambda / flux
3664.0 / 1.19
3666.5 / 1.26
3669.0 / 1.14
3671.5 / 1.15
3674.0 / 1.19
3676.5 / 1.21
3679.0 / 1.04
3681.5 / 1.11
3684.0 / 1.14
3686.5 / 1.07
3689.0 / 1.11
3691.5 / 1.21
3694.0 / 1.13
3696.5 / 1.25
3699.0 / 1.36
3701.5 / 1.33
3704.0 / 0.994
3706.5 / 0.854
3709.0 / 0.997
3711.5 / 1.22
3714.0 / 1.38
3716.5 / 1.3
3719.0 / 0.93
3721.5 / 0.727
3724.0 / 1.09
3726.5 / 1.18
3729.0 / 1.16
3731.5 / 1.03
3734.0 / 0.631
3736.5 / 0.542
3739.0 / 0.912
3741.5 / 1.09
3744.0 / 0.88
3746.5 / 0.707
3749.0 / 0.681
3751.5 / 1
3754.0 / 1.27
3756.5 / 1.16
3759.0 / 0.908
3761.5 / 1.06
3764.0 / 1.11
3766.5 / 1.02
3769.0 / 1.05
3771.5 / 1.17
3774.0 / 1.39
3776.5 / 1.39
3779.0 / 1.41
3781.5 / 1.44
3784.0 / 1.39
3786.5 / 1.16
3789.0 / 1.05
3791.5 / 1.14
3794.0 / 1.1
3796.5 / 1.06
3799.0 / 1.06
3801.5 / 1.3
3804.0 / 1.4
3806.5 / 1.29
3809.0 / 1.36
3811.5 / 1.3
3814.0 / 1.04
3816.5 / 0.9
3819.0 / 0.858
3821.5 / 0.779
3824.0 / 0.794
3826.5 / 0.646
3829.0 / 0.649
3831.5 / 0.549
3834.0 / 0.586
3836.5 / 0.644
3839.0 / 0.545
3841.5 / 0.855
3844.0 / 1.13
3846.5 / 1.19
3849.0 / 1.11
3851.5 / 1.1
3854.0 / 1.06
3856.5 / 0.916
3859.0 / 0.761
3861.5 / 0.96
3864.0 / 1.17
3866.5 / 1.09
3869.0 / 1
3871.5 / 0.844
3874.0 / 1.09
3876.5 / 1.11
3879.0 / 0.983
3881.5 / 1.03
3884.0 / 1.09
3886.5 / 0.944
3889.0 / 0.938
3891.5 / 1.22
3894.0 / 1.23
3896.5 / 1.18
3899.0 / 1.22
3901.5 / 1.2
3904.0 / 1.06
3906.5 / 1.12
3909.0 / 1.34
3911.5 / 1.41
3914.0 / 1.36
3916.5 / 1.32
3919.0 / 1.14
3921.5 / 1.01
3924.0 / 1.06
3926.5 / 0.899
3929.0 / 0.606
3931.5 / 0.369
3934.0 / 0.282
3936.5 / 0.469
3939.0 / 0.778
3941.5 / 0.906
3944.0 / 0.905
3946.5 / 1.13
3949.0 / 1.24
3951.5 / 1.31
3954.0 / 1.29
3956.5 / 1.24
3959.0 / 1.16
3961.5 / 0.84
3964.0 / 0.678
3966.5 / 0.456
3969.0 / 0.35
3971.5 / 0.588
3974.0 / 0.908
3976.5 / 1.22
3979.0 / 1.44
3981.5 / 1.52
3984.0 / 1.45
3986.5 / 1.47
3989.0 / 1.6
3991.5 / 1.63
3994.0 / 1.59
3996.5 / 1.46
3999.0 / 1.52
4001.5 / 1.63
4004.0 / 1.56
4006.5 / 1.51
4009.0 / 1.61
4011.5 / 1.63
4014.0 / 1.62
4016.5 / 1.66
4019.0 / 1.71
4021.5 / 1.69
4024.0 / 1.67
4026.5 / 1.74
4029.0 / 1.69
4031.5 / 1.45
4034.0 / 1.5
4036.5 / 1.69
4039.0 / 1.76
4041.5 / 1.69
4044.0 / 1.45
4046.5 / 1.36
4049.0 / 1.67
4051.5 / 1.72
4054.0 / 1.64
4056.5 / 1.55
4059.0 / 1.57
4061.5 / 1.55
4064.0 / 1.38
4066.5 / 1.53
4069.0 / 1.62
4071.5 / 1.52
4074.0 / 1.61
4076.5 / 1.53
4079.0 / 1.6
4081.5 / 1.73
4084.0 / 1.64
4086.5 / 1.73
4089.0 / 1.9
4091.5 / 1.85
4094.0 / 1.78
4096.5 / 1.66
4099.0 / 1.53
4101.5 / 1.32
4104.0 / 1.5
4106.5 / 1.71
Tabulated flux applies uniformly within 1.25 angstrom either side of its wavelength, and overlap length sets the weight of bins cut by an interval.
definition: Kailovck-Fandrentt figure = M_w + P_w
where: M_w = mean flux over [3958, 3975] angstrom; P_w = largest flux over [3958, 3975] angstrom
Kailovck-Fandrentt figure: 1.9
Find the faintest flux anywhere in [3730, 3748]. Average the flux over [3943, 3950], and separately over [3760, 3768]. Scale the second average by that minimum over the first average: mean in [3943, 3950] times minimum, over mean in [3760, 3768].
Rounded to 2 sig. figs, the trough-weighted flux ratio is 0.56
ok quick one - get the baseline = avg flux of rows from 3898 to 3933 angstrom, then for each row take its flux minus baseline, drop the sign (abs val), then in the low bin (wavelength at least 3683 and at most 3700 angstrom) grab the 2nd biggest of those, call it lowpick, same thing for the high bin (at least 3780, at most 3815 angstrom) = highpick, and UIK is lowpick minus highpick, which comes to -0.15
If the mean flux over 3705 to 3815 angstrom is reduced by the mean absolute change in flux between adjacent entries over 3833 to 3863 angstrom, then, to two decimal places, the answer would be 0.97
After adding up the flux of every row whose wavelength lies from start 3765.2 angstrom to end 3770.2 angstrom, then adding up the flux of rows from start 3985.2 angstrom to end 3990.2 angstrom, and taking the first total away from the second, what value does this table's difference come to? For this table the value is 1.0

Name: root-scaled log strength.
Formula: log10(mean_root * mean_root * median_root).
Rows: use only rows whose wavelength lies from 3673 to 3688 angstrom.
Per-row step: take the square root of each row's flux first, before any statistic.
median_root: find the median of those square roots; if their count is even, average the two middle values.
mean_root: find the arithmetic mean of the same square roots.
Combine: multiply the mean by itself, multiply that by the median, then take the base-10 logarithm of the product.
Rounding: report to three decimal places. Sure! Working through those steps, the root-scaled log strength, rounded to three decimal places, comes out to 0.077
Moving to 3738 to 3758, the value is -0.031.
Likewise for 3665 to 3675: 0.108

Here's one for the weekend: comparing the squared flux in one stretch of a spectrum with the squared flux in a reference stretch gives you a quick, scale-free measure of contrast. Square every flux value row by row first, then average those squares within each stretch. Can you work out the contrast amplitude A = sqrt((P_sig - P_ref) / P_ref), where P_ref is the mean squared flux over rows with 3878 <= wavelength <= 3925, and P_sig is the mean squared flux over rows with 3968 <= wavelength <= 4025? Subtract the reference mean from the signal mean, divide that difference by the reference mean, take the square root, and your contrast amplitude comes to 0.79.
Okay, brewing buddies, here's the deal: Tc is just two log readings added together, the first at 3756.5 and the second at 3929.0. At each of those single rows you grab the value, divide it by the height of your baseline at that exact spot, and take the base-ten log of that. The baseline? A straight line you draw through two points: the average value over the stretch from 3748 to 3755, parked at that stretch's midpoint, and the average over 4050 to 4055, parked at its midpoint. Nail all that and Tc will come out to -0.30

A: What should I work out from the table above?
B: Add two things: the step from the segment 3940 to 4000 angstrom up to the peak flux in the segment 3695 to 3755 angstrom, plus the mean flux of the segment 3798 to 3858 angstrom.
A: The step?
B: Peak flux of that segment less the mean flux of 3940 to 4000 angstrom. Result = 1.2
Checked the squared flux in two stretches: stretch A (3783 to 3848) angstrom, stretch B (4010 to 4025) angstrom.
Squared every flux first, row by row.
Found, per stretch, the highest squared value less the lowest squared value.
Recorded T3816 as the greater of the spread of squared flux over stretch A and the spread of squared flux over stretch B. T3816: 1.7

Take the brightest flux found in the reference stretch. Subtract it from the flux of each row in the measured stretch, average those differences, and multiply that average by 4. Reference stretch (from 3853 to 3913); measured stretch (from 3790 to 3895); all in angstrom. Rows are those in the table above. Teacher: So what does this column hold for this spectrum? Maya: -1.7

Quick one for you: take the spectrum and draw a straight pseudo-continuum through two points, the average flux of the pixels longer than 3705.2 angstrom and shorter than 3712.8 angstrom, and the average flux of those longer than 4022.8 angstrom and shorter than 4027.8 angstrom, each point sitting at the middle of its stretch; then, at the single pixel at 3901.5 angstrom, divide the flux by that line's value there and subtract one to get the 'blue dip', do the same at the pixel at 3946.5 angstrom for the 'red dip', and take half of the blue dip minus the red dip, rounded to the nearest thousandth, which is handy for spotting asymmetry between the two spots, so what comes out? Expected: 0.049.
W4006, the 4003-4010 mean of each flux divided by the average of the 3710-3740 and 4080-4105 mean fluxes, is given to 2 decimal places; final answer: 1.17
